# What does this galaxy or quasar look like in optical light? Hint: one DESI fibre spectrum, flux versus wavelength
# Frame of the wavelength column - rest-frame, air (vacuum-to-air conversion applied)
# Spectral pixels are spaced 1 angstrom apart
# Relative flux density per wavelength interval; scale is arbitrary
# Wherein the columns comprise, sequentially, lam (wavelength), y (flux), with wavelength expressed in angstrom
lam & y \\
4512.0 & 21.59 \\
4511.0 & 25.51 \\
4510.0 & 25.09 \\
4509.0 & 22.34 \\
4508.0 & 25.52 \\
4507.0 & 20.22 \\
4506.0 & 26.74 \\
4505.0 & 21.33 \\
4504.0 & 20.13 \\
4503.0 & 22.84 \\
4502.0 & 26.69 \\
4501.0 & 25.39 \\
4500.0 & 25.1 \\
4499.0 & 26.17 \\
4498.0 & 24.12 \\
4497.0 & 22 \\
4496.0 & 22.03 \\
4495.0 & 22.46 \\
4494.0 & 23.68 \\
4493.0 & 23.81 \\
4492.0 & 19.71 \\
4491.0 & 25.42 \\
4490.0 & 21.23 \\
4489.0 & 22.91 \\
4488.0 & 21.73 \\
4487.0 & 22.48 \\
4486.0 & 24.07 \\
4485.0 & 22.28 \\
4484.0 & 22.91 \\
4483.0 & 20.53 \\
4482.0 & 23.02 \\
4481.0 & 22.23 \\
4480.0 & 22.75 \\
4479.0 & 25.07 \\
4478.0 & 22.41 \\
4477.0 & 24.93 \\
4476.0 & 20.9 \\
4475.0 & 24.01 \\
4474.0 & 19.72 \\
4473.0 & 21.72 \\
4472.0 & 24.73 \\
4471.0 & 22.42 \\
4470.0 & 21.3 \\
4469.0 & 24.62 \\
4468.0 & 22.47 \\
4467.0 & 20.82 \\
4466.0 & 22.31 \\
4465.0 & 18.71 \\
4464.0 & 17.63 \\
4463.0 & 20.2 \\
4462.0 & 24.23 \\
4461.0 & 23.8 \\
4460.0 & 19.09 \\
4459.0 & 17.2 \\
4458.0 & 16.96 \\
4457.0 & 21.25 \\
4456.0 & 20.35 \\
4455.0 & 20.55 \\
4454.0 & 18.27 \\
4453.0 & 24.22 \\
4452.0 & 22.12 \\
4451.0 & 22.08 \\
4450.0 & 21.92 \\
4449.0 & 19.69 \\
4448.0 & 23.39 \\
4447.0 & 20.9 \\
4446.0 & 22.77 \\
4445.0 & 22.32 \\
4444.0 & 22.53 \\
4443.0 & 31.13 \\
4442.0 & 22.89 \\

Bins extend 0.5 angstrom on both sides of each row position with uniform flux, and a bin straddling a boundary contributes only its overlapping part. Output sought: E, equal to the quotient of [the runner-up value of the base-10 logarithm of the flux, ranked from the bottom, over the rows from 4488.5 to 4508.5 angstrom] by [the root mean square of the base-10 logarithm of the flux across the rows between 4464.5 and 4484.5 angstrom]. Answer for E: 0.97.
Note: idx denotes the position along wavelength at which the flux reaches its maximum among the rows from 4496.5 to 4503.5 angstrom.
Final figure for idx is 4502.0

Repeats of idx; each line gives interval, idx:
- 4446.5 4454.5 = 4453.0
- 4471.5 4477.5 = 4477.0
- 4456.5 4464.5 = 4462.0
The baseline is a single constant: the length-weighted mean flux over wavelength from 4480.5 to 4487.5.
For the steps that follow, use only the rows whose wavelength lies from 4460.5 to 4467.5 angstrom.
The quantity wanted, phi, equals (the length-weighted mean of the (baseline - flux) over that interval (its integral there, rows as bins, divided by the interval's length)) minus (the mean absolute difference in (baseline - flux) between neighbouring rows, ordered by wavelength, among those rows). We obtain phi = -1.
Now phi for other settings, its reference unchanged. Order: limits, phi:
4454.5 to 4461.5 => 1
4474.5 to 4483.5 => -3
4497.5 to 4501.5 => -4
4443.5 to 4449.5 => -1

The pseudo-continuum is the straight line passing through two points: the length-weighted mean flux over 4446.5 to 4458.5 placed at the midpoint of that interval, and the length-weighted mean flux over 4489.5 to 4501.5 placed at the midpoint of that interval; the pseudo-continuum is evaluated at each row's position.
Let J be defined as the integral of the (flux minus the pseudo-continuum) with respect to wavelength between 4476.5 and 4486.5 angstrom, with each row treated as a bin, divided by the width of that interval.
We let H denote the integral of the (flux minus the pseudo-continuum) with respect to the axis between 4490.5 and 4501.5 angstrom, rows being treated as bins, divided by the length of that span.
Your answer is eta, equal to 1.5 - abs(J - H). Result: 1.28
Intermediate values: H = 0.2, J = 0.39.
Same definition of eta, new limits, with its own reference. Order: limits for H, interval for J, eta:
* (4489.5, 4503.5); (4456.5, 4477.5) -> 0.95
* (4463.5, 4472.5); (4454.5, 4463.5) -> 0.75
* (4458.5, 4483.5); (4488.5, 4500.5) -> 1.49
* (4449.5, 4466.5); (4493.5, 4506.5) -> 0.79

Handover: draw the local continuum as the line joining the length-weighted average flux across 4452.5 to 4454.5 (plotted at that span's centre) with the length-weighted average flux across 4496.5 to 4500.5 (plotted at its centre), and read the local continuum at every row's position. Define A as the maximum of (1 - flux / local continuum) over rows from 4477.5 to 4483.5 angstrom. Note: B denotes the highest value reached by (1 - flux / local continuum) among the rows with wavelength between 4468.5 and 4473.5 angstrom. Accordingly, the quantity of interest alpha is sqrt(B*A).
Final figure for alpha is 0.076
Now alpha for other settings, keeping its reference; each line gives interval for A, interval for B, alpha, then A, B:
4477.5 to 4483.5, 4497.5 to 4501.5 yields 0.031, 0.118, 0.01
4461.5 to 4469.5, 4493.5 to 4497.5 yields 0.135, 0.198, 0.09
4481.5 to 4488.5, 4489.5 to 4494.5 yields 0.144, 0.118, 0.18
